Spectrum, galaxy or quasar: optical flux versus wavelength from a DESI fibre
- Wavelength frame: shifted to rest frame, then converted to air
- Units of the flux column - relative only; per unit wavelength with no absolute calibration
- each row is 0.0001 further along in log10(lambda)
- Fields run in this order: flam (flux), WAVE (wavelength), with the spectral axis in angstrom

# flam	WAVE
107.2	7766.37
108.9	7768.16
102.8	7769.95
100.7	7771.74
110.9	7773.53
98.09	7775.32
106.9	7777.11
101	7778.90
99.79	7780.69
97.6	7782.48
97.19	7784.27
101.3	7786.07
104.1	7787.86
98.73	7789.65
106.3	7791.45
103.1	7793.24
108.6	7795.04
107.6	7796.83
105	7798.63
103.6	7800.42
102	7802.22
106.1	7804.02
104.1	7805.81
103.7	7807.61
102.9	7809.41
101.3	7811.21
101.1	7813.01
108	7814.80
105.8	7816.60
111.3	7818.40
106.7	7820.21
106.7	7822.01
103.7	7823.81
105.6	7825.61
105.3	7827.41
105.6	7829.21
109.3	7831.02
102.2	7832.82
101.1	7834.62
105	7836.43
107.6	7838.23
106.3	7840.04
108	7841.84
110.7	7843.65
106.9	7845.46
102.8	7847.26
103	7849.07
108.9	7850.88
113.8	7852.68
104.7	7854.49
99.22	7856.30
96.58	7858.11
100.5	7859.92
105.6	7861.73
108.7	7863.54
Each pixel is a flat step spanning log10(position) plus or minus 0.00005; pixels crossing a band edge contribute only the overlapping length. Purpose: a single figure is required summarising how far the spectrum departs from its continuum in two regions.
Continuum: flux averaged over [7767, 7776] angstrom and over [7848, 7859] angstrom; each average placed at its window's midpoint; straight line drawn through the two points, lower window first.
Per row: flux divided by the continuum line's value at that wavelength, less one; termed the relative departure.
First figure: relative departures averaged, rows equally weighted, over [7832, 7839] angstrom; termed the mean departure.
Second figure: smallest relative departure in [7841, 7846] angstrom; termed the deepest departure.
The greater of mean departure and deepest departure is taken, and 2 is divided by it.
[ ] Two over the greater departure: 82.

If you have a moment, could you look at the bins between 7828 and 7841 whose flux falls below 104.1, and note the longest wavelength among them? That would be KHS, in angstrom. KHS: 7834.62 angstrom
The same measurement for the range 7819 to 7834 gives 7832.82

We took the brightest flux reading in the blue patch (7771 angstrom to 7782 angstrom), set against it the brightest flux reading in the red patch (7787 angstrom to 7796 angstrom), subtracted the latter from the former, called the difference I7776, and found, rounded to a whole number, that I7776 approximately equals 2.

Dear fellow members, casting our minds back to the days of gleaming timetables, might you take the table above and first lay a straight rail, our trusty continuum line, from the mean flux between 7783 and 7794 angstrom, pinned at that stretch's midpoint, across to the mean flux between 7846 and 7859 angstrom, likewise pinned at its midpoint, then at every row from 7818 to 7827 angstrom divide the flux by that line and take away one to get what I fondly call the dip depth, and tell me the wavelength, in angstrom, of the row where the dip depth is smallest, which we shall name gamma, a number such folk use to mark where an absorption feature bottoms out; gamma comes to 7823.81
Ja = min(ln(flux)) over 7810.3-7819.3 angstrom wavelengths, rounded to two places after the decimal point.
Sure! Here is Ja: 4.62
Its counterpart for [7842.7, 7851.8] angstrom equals 4.63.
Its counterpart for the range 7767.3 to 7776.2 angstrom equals 4.59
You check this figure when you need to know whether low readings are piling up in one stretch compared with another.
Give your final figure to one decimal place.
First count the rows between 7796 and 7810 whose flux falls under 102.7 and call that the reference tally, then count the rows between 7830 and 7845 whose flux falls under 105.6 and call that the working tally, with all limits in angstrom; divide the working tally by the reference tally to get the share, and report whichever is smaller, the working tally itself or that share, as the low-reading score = 3.0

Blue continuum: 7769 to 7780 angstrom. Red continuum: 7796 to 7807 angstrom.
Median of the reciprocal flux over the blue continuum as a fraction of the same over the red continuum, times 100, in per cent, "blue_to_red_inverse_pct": 103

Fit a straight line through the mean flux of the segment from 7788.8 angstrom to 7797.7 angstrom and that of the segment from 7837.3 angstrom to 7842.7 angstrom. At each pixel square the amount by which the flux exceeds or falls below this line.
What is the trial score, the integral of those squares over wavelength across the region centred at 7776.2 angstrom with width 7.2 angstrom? 183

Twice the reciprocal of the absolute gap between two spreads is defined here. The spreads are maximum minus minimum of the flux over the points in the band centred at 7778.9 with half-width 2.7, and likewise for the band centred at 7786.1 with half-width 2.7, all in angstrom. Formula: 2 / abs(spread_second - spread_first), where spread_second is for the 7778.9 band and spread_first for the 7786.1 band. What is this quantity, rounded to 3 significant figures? 10.0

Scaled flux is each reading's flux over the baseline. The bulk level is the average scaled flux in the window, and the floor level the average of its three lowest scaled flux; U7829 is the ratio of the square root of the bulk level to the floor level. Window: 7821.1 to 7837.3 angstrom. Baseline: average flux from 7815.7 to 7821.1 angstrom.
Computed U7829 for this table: 1.04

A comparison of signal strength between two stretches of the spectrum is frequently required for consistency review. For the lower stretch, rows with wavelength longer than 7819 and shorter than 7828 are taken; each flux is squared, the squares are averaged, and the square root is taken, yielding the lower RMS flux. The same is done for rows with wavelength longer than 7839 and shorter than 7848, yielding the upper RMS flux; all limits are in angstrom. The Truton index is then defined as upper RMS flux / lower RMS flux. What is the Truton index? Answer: 1.01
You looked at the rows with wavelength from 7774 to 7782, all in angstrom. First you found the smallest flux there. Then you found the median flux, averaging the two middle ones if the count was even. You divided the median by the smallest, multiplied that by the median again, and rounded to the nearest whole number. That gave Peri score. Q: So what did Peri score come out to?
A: 103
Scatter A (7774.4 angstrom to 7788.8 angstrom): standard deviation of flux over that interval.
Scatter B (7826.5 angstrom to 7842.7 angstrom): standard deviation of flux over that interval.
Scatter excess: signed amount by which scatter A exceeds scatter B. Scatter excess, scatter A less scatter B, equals 0.7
